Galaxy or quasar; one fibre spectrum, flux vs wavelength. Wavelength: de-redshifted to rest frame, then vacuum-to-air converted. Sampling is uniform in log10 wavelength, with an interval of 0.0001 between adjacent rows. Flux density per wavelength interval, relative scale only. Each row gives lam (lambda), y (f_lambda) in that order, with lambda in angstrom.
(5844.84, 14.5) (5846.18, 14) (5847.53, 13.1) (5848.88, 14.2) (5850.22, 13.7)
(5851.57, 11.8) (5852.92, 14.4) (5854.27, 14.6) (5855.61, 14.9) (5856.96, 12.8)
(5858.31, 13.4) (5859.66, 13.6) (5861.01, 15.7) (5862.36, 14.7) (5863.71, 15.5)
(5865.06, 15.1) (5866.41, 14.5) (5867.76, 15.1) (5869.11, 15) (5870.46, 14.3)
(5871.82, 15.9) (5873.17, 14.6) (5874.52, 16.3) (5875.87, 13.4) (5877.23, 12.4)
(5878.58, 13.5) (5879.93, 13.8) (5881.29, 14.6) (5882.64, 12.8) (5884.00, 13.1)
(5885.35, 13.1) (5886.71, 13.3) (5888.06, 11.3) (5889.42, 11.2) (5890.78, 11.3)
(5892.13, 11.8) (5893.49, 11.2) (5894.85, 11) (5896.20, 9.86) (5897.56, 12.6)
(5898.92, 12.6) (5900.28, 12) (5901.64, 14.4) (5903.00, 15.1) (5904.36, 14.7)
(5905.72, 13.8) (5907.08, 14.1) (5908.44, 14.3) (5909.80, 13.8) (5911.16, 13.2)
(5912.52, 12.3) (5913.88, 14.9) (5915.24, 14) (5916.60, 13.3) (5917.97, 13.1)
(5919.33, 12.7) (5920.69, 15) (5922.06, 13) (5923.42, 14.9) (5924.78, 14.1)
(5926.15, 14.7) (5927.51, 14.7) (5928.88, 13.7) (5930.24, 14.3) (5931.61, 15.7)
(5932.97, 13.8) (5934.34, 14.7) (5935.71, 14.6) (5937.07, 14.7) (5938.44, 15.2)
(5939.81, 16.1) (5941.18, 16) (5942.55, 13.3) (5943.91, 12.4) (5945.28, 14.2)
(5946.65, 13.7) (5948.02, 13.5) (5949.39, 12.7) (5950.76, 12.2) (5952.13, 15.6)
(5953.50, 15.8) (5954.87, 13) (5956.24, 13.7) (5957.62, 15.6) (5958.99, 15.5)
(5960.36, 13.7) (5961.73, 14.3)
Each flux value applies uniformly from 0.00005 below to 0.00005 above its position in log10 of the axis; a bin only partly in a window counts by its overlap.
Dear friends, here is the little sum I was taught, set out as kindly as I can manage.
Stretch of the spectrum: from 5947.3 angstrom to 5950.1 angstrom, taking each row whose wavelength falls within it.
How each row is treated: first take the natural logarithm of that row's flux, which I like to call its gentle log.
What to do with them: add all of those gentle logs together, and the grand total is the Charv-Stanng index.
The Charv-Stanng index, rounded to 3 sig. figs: 5.14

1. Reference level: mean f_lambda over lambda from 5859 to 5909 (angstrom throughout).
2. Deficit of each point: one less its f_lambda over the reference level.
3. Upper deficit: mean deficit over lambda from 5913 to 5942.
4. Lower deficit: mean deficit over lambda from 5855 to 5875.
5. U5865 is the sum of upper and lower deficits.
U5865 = -0.15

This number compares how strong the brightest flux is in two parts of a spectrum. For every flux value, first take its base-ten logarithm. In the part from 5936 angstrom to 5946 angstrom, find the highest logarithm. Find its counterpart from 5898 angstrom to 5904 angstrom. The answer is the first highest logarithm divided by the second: 1.02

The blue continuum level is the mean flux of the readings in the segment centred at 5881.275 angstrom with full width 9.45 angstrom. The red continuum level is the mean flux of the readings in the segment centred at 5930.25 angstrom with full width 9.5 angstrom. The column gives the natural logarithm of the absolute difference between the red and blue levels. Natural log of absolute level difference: 0.2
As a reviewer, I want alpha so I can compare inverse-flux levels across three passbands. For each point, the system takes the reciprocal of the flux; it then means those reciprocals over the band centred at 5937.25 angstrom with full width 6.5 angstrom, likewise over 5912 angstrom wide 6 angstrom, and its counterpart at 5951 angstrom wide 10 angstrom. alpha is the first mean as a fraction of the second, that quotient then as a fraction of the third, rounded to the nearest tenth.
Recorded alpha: 12.3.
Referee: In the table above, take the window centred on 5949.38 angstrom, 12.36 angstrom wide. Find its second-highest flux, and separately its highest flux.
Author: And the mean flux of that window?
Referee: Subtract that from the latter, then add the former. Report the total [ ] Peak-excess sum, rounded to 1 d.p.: 17.7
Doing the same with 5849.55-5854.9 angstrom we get 15.4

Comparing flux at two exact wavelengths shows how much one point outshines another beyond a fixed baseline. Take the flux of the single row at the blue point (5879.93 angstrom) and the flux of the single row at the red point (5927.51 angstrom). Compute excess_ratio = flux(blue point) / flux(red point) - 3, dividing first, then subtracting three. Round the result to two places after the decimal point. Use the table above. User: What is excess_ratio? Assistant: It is -2.06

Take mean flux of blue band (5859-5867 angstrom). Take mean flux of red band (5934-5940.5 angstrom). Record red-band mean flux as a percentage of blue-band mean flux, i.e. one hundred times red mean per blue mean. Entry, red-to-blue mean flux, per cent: 101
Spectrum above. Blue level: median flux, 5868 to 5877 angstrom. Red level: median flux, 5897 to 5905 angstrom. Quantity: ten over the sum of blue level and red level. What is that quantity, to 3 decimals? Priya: 0.353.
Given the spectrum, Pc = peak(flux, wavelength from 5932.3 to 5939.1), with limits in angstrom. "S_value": 15.2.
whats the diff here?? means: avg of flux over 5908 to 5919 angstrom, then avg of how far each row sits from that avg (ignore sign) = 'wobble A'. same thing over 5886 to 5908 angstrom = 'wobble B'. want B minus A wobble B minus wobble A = 0.7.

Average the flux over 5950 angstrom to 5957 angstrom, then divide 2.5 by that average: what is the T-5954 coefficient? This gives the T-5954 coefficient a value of 0.178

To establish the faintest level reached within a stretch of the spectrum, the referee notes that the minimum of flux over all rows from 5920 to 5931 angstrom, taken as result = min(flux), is 13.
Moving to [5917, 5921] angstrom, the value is 12.7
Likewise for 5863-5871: 14.3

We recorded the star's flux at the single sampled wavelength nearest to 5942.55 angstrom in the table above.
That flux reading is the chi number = 13.3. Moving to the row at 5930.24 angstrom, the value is 14.3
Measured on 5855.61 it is 14.9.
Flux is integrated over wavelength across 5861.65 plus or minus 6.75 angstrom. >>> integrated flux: 196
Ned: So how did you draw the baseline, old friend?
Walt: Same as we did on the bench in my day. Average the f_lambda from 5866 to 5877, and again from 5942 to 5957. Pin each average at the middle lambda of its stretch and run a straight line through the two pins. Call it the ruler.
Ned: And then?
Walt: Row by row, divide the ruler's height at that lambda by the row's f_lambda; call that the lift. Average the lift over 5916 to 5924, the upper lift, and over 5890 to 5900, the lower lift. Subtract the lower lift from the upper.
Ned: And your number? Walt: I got -0.23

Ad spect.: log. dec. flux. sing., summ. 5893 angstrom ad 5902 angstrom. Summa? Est 7.5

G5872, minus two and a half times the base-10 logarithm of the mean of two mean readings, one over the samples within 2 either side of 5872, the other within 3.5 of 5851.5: -2.89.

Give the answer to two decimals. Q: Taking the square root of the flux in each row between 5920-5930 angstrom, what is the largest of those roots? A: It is 3.87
